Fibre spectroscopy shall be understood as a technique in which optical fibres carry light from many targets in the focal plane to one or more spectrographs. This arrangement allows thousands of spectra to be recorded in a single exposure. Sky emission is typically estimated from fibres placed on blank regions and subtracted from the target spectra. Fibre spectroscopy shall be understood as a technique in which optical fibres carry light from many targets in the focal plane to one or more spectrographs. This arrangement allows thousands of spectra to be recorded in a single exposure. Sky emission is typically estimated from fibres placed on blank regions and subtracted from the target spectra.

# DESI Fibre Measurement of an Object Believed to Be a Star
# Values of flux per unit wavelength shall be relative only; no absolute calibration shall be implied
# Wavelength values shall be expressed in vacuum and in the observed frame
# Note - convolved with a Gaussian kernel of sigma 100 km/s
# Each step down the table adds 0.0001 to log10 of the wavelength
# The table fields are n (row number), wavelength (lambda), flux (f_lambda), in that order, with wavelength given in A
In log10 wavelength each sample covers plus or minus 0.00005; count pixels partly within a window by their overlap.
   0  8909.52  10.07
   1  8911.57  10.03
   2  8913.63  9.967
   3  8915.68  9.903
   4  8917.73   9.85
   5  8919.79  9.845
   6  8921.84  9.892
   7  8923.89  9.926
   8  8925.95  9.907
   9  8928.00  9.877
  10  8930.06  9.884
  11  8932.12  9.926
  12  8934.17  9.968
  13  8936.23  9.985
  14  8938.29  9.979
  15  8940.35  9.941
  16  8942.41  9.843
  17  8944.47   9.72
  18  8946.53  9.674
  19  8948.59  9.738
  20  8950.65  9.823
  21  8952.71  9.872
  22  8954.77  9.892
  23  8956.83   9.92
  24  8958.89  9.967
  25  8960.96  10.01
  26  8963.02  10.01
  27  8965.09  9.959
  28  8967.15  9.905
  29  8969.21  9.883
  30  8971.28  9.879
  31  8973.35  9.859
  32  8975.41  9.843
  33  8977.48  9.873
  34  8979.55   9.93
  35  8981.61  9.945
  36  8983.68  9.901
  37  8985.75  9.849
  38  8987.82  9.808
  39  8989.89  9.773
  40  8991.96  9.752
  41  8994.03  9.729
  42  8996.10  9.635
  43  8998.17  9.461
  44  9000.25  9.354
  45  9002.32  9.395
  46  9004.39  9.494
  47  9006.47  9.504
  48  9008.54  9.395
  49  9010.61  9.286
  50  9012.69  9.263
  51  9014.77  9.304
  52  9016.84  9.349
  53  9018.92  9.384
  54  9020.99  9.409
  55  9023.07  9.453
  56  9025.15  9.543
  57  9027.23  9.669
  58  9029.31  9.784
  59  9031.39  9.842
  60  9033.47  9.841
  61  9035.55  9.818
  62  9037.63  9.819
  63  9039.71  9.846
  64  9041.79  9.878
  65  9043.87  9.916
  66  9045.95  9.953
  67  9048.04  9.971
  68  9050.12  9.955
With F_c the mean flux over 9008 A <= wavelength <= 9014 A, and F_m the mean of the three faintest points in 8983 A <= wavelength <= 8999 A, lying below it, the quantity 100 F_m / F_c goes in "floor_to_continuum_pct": 103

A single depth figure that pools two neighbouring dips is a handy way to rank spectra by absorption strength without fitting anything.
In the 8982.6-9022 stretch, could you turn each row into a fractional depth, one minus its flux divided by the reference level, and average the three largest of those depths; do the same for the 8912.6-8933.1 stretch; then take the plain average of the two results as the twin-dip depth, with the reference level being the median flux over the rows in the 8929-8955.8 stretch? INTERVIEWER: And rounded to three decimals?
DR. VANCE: 0.032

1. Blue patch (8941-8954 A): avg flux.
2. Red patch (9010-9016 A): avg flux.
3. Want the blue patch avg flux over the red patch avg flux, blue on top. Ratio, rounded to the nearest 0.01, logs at 1.05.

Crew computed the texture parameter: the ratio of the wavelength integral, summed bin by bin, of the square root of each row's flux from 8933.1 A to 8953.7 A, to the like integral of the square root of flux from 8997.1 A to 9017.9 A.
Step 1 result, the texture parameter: 1.02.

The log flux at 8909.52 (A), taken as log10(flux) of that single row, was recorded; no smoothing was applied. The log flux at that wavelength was 1.00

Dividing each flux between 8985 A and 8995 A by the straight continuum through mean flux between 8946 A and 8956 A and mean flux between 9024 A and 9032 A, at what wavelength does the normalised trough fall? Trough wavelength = 8994.03 A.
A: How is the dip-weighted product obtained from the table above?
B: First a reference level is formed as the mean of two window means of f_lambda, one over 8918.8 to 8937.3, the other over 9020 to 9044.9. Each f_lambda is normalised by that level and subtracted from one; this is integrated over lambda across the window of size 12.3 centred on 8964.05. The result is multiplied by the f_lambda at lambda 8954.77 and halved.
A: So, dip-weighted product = -0.8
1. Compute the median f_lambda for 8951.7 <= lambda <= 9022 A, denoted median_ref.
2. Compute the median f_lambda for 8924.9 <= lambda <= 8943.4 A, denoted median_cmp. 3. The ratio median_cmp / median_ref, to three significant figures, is 1.01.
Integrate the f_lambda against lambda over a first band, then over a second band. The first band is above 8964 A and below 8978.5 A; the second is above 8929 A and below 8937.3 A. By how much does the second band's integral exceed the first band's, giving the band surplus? -61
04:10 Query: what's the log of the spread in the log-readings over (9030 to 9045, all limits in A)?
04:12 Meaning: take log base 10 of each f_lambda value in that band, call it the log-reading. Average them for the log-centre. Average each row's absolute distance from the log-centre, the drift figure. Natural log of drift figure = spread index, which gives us -6.77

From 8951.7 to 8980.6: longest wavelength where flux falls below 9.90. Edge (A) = 8977.48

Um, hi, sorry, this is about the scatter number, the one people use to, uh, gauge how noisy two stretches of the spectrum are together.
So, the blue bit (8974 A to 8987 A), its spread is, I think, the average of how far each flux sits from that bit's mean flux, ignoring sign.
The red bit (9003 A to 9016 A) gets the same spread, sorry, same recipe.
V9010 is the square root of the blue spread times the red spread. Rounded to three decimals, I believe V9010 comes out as 0.056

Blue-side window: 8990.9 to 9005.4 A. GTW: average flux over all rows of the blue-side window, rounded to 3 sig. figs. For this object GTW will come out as 9.55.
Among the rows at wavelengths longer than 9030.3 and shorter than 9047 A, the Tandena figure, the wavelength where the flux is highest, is 9045.95 A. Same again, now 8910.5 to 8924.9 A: 8911.57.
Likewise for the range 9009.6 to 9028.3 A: 9027.23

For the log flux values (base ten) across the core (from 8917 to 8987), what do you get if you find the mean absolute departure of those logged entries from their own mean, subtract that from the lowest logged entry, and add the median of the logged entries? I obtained 1.98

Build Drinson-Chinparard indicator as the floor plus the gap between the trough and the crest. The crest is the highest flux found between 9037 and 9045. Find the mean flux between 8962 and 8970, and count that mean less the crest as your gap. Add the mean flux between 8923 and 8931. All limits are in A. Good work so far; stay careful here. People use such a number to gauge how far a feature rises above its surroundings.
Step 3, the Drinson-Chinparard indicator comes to 9.9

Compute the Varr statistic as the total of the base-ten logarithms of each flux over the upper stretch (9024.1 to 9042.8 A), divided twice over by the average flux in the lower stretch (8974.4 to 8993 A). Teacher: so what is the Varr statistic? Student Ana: 0.0918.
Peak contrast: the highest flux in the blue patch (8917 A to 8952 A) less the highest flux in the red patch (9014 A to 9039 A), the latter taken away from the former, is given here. 0.14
